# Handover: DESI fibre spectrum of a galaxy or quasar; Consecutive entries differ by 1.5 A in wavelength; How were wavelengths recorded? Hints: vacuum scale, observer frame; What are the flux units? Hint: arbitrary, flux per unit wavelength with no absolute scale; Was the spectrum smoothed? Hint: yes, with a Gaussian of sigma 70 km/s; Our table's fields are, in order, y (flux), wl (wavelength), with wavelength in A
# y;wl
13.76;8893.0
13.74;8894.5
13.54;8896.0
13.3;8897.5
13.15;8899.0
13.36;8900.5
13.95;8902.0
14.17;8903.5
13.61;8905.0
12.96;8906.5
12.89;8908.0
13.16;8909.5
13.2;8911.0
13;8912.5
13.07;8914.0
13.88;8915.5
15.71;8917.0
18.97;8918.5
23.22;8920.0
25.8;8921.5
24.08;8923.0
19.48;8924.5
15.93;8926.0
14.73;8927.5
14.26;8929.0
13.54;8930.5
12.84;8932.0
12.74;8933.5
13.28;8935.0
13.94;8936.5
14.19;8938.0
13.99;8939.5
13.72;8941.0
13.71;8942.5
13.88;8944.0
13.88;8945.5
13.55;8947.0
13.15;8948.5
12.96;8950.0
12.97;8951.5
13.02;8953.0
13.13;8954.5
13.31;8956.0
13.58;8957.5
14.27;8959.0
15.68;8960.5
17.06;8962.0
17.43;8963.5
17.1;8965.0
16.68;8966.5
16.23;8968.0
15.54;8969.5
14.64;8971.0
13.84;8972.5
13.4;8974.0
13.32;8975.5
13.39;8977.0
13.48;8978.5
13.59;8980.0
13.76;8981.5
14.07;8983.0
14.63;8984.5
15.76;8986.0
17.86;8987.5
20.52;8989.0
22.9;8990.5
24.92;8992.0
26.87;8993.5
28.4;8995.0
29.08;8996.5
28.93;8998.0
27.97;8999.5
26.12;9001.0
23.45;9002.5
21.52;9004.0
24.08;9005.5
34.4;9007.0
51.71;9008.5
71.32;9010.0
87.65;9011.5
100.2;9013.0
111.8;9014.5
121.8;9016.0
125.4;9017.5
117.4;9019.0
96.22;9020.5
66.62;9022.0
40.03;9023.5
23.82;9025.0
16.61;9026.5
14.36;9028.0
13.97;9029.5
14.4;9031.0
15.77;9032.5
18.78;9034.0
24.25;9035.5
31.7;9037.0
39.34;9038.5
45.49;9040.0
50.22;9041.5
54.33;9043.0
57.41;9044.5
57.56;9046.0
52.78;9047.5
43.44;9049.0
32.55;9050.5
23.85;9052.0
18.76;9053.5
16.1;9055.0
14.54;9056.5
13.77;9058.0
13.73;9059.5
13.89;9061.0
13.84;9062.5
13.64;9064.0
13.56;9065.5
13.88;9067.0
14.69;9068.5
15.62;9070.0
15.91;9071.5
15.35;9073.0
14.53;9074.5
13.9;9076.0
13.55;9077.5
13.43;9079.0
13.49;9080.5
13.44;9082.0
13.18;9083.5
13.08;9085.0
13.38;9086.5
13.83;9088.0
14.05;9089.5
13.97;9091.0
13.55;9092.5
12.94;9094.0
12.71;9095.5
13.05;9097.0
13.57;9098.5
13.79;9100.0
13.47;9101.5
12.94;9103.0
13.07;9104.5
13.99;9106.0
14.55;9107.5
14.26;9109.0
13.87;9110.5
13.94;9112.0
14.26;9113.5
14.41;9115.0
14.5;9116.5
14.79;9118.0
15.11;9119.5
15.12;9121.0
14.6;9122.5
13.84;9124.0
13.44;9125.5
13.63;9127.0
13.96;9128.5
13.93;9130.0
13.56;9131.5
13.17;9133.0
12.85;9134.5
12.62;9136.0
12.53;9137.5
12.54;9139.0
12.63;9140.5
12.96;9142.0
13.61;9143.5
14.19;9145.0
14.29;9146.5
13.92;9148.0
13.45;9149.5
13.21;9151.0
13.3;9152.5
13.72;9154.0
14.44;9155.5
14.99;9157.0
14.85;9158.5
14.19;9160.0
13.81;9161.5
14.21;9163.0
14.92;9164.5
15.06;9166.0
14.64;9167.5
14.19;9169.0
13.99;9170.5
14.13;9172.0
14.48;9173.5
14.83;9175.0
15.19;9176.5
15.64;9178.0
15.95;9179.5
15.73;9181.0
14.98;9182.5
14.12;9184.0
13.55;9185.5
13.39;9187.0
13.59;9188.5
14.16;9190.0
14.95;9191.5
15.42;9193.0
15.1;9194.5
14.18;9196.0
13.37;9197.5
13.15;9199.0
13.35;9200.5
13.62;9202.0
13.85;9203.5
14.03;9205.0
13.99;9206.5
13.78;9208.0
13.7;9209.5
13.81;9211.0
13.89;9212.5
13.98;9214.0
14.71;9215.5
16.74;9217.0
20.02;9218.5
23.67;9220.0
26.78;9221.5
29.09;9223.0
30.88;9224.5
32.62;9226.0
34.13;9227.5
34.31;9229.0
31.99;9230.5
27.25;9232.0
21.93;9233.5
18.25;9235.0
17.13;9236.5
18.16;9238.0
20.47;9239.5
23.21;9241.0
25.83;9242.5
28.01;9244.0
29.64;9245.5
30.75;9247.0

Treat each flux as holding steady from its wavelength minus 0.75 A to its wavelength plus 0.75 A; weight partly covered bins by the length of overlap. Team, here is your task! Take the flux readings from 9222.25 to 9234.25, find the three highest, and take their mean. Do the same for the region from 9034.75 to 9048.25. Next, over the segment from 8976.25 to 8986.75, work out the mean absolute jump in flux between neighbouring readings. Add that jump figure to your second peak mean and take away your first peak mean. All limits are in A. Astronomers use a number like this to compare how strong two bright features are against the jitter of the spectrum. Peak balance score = 23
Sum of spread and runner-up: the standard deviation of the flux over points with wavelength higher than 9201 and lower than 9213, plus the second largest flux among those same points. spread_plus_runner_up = 14.1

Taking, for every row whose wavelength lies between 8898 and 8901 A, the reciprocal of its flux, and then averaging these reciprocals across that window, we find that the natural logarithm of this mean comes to -2.58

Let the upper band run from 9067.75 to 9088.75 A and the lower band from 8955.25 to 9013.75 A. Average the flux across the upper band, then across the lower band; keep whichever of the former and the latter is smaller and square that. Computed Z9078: 199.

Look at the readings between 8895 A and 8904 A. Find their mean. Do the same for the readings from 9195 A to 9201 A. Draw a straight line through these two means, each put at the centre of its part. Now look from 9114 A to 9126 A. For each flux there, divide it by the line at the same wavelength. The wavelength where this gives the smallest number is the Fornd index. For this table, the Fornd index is 9125.5 A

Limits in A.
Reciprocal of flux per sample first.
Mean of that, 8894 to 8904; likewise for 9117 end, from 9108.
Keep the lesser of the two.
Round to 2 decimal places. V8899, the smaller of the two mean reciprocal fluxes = 0.07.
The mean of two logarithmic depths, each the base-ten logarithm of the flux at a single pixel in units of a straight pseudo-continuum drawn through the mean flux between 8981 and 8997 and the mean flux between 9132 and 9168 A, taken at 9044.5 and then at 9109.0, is 0.23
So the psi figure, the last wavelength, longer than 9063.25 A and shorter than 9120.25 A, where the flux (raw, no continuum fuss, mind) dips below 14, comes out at 9112.0 A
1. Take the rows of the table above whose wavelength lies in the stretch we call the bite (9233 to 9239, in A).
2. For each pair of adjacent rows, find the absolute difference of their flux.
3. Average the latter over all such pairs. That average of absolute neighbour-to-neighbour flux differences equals 1.9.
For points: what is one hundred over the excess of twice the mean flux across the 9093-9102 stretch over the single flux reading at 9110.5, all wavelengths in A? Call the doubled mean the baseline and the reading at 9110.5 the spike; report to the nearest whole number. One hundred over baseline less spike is 8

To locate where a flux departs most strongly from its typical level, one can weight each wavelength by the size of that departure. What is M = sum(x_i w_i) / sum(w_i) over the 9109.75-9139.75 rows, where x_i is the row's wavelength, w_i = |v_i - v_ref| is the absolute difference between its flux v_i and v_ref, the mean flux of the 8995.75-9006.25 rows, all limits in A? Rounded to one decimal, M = 9125.2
